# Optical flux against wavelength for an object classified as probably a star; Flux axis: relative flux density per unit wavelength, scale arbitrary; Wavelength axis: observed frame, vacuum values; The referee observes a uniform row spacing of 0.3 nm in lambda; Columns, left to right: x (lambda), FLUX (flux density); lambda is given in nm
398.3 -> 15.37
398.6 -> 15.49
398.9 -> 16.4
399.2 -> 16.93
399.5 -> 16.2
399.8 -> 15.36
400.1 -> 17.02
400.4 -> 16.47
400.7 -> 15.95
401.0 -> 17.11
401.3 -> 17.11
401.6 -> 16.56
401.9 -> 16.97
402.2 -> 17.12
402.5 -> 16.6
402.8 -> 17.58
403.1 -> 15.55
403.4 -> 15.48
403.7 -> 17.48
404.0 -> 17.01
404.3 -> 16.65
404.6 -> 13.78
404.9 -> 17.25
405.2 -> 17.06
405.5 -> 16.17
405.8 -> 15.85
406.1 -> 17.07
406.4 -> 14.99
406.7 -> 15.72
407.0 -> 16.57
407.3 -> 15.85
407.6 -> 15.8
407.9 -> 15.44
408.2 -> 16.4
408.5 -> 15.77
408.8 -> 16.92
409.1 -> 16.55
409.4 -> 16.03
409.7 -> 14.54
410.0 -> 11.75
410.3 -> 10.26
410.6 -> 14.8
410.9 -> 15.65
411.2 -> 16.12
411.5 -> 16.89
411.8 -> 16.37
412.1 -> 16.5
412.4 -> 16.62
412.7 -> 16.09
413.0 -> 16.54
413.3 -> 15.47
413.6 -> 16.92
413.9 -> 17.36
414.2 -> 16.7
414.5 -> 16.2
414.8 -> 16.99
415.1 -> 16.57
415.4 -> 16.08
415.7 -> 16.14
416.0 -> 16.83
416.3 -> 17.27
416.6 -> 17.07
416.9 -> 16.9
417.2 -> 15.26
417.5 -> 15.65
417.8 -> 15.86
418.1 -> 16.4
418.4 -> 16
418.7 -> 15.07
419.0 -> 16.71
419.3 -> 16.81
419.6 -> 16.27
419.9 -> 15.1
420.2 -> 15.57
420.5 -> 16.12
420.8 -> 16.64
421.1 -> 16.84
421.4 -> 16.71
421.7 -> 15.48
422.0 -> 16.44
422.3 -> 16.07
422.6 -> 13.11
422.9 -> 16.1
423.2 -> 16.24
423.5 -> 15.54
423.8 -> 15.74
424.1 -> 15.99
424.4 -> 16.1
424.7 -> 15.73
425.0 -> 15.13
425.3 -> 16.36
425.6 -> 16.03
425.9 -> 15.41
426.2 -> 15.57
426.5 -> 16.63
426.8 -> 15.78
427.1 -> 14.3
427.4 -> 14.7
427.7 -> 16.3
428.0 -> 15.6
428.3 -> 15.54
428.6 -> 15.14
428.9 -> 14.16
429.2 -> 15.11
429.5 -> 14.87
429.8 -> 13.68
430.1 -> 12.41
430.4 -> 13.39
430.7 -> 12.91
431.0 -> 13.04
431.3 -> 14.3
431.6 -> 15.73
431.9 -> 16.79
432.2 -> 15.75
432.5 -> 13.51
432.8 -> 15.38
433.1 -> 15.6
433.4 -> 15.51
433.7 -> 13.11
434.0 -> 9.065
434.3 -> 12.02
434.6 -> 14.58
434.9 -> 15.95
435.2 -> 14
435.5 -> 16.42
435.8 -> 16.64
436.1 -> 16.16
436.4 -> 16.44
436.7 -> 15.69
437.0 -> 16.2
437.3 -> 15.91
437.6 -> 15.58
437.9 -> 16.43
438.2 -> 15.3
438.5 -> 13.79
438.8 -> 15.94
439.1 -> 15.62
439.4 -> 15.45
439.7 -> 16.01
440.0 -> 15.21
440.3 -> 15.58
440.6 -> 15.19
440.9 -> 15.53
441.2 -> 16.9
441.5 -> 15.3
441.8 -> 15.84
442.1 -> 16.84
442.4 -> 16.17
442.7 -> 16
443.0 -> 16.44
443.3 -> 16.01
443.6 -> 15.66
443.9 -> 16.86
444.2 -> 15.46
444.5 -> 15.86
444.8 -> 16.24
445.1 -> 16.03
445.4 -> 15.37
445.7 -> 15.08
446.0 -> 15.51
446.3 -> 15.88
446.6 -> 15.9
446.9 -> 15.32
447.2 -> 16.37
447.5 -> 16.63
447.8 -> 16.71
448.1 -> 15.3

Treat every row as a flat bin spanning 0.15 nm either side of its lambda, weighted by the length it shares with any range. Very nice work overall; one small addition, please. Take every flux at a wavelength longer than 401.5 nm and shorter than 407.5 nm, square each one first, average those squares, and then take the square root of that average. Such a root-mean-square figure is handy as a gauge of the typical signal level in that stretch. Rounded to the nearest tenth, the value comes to 16.4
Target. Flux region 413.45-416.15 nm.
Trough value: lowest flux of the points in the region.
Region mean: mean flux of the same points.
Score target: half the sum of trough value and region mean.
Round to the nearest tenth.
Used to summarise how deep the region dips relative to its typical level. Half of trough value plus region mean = 16.4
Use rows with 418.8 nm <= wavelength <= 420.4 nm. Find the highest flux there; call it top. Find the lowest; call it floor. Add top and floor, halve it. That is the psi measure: 16.0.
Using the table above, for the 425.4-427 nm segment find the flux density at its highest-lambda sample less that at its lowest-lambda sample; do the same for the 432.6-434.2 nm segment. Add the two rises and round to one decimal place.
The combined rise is -6.6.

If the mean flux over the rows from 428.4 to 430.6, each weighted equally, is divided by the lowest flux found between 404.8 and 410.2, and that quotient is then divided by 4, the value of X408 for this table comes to 0.300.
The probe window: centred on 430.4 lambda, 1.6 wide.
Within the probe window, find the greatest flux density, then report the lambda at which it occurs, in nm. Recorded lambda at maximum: 429.8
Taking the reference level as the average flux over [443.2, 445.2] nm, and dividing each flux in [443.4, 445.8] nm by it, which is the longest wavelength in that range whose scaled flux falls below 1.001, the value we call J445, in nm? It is 445.7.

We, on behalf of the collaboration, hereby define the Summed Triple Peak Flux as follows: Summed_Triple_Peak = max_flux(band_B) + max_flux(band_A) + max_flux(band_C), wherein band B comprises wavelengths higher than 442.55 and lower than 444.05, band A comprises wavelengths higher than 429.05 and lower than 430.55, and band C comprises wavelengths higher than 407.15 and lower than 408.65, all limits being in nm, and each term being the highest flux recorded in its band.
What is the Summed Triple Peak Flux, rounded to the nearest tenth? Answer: 48.4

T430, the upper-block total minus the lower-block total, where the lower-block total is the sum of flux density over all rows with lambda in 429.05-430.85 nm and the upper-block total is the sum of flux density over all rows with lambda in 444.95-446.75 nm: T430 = 11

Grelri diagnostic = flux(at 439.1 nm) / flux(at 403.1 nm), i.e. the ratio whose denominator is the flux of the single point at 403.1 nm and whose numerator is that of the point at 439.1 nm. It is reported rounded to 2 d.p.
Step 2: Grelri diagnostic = 1.00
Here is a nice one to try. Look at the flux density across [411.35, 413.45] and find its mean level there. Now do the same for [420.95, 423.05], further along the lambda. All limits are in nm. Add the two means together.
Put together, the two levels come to 32.2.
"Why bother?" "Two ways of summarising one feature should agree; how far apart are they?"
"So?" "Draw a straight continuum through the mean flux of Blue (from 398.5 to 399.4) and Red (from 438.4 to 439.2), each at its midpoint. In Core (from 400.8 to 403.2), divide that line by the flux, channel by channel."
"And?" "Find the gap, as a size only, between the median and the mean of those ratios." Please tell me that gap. 0.012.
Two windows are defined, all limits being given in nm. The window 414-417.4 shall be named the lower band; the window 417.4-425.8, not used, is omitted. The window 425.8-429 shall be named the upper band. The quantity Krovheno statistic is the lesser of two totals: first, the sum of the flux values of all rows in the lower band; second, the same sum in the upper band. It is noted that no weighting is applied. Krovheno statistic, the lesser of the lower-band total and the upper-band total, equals 169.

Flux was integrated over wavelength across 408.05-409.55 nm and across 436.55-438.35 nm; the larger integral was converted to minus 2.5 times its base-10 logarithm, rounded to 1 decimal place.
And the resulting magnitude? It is -3.6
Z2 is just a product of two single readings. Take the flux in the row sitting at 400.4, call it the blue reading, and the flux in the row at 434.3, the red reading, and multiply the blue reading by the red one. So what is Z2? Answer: 198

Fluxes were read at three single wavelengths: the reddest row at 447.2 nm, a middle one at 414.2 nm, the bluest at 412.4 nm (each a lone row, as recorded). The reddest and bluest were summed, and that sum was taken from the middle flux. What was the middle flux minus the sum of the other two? -16.3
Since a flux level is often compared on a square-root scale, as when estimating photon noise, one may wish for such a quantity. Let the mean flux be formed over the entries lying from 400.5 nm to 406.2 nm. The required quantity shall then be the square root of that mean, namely 4.07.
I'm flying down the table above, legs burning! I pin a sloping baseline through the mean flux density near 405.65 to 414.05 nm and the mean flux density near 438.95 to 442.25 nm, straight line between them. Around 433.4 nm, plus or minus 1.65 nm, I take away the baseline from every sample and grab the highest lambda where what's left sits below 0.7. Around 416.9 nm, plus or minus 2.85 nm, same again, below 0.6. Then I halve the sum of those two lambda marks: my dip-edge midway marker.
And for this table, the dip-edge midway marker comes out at 427.25 nm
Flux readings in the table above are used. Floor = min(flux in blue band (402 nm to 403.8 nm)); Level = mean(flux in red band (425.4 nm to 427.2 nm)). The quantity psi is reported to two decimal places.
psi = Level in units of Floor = 1.01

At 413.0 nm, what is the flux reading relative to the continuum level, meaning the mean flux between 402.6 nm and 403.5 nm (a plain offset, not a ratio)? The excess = 0.3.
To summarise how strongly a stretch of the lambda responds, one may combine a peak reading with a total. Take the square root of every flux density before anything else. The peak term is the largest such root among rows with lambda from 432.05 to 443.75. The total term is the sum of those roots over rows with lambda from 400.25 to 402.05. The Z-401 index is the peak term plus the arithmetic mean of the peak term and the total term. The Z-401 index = 18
